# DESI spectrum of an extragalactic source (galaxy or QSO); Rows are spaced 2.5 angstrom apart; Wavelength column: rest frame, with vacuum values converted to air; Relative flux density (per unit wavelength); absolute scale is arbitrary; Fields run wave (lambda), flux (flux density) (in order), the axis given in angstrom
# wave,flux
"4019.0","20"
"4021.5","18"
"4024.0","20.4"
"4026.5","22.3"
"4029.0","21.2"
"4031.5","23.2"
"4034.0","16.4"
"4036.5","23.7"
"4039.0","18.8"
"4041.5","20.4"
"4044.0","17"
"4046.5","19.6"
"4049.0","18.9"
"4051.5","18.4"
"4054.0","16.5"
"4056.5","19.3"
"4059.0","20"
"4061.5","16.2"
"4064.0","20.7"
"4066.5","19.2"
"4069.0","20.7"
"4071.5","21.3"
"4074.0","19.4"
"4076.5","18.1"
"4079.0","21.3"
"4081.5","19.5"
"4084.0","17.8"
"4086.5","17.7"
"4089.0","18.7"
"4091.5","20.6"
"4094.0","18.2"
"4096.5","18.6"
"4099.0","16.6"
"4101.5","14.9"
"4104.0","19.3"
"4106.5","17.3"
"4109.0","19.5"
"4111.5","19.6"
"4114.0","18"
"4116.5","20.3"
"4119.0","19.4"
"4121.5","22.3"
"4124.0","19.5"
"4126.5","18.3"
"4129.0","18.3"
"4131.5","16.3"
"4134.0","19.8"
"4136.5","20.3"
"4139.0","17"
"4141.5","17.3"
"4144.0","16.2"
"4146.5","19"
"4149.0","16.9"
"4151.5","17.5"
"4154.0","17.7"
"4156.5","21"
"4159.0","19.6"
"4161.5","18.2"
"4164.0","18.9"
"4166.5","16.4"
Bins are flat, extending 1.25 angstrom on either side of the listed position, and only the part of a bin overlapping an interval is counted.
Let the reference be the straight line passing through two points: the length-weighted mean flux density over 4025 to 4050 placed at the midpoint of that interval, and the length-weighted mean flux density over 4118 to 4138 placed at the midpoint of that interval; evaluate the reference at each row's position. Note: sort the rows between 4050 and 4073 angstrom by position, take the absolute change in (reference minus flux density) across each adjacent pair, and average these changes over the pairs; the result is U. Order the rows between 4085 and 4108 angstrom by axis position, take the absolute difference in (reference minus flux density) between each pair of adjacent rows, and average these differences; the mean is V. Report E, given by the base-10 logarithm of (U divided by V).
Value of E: 0.04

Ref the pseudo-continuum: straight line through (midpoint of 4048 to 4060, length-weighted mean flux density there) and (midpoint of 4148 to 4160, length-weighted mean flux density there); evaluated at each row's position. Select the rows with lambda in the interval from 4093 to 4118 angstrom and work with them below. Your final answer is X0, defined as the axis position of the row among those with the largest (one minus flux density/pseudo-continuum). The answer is 4101.5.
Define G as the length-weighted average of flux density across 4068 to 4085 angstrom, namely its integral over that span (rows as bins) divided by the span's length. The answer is 19.7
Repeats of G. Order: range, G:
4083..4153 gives 18.4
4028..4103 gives 19.1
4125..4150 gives 18.0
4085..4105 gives 18.1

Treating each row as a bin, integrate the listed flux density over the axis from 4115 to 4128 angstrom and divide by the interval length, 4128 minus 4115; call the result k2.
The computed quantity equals 19.9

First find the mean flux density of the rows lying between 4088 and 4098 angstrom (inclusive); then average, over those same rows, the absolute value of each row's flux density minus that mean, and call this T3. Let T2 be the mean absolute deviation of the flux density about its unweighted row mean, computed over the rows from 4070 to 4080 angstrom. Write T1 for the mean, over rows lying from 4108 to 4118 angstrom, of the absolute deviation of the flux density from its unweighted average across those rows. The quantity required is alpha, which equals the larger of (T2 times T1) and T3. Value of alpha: 0.9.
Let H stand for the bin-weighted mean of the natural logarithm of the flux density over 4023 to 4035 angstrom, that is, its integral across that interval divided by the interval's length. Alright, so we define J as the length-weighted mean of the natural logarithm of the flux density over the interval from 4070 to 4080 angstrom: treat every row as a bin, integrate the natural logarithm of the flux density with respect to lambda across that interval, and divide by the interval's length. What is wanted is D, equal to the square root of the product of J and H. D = 3.01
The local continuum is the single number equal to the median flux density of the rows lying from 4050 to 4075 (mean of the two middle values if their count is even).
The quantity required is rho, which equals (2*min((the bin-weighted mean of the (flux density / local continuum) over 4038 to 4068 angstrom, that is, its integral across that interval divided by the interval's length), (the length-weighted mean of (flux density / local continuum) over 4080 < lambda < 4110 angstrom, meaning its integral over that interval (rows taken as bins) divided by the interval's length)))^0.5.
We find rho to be 1.37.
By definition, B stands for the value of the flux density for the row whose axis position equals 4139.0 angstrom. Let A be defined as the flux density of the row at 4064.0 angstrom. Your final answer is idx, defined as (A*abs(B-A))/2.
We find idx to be 38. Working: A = 20.7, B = 17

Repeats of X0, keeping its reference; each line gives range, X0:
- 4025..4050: 4034.0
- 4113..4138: 4131.5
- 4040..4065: 4061.5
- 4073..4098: 4086.5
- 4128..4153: 4144.0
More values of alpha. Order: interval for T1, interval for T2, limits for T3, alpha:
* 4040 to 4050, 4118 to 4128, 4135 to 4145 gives 1.3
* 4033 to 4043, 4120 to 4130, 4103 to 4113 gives 3.0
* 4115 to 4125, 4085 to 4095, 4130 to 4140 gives 1.7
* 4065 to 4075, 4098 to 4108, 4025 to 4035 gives 2.2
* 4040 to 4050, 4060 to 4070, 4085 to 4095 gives 1.5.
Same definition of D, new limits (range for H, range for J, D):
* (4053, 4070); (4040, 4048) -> 2.94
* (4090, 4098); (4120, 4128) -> 2.97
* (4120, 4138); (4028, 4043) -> 2.98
